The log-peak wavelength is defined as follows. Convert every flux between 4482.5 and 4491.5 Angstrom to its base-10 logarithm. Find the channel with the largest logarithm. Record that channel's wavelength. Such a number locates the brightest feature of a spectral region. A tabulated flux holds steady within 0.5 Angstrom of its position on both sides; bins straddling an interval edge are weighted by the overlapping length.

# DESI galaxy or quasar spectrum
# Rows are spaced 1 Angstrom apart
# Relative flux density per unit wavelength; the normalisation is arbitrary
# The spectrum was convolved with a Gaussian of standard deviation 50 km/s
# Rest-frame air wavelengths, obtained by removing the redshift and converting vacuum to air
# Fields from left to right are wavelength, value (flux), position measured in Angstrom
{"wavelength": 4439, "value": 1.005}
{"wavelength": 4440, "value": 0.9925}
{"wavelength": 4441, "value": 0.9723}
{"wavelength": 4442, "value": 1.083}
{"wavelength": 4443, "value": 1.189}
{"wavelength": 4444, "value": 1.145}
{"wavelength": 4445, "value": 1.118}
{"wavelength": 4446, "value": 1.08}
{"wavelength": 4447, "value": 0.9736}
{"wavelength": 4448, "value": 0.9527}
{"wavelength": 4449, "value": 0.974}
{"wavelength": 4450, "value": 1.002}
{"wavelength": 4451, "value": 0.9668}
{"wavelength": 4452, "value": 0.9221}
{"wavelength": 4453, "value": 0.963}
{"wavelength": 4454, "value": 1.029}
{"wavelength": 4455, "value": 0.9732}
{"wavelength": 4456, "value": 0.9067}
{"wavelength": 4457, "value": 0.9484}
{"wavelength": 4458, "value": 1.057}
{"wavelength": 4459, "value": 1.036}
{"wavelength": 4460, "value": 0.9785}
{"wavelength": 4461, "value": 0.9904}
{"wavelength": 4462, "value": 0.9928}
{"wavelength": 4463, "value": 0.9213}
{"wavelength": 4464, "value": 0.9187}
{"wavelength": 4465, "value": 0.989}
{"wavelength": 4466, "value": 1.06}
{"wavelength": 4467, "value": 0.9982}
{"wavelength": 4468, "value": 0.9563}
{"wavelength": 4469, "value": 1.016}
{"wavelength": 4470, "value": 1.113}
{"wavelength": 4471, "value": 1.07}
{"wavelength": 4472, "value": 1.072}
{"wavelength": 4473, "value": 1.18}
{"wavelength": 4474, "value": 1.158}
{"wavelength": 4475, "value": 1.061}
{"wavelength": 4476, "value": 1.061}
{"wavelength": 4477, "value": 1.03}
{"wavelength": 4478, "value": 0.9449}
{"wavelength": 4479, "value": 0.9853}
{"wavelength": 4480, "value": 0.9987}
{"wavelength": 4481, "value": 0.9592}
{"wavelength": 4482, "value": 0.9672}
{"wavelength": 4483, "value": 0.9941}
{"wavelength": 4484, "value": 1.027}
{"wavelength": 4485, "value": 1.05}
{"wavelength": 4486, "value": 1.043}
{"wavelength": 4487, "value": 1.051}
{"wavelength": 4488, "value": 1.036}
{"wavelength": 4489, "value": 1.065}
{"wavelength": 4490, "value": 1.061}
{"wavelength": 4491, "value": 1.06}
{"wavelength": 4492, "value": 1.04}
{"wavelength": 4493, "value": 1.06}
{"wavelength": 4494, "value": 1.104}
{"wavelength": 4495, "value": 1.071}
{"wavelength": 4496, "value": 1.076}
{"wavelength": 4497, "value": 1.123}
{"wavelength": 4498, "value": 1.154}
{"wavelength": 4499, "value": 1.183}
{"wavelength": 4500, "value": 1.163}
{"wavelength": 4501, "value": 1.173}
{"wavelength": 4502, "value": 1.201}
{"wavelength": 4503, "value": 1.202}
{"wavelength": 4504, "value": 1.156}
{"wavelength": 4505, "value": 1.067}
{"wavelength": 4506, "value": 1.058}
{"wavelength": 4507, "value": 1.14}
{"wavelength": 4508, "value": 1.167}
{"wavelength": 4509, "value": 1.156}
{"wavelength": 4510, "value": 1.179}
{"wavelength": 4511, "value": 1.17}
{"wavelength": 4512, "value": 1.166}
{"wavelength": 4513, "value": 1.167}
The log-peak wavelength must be 4489 Angstrom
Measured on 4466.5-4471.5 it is 4470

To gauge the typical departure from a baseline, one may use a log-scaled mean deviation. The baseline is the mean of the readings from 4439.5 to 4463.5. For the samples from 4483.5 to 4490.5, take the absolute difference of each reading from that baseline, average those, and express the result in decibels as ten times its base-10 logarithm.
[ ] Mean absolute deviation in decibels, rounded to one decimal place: -13.9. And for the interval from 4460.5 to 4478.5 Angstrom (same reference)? -12.2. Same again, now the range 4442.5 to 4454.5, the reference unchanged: -11.6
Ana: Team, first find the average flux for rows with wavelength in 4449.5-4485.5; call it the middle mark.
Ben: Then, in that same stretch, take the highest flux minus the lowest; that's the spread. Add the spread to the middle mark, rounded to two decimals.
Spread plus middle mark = 1.28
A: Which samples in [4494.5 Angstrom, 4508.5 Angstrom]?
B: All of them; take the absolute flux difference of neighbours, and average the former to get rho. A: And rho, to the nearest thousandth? 0.033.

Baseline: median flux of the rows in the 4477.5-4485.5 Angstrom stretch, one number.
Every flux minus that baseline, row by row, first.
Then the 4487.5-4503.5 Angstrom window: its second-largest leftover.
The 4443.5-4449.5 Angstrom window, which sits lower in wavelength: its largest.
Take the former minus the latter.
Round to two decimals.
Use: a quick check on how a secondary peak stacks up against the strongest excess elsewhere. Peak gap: 0.06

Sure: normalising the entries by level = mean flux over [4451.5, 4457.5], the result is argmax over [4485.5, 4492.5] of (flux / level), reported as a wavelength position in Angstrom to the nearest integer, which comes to 4489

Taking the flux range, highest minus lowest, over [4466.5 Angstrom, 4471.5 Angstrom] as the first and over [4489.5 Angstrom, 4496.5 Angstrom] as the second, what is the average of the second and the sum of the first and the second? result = 0.14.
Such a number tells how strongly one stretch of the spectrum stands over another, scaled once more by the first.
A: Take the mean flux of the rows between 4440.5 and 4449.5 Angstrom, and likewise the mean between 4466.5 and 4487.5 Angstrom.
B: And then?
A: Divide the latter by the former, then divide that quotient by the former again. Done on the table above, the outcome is 0.93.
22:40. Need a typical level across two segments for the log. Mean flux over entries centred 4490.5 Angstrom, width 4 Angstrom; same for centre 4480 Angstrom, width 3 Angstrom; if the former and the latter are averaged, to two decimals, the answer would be 1.02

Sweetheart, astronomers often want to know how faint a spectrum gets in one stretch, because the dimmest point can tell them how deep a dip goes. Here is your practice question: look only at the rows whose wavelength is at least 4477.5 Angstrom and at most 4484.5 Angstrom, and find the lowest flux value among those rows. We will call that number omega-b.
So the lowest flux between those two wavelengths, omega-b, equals 0.9449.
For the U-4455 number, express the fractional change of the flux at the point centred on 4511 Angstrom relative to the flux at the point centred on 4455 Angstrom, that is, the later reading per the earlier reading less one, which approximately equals 0.20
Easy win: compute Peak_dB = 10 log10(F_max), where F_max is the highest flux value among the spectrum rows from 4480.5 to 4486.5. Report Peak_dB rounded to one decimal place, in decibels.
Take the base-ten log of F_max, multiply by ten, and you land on 0.2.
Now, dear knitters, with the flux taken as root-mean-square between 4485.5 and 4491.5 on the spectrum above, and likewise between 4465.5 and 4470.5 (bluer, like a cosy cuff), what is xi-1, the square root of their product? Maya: 1.04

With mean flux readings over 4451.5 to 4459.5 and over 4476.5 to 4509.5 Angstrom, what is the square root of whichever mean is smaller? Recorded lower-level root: 0.99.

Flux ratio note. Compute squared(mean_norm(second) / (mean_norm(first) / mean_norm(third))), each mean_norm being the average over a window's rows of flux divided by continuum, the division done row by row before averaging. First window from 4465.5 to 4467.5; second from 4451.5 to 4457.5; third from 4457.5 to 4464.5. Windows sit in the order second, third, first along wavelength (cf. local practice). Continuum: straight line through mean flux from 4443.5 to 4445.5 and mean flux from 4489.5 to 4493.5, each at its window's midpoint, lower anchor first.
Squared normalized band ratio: 0.66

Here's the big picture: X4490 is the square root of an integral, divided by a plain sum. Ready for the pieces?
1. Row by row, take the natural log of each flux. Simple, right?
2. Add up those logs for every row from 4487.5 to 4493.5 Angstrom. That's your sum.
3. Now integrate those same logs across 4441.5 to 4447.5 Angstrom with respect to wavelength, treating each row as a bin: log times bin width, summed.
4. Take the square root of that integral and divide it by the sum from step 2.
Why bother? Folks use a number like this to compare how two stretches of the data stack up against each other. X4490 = 2.37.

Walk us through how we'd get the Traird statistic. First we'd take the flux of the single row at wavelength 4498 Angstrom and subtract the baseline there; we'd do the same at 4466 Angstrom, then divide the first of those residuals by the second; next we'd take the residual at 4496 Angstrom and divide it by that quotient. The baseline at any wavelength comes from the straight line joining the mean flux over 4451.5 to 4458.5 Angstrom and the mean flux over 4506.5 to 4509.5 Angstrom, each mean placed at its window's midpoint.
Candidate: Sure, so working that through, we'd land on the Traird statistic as -0.05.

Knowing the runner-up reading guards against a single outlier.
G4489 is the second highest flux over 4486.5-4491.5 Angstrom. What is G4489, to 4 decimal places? 1.0610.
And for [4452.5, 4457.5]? 0.9732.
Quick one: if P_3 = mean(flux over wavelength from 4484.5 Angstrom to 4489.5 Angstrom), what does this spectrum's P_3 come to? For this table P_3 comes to 1.05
